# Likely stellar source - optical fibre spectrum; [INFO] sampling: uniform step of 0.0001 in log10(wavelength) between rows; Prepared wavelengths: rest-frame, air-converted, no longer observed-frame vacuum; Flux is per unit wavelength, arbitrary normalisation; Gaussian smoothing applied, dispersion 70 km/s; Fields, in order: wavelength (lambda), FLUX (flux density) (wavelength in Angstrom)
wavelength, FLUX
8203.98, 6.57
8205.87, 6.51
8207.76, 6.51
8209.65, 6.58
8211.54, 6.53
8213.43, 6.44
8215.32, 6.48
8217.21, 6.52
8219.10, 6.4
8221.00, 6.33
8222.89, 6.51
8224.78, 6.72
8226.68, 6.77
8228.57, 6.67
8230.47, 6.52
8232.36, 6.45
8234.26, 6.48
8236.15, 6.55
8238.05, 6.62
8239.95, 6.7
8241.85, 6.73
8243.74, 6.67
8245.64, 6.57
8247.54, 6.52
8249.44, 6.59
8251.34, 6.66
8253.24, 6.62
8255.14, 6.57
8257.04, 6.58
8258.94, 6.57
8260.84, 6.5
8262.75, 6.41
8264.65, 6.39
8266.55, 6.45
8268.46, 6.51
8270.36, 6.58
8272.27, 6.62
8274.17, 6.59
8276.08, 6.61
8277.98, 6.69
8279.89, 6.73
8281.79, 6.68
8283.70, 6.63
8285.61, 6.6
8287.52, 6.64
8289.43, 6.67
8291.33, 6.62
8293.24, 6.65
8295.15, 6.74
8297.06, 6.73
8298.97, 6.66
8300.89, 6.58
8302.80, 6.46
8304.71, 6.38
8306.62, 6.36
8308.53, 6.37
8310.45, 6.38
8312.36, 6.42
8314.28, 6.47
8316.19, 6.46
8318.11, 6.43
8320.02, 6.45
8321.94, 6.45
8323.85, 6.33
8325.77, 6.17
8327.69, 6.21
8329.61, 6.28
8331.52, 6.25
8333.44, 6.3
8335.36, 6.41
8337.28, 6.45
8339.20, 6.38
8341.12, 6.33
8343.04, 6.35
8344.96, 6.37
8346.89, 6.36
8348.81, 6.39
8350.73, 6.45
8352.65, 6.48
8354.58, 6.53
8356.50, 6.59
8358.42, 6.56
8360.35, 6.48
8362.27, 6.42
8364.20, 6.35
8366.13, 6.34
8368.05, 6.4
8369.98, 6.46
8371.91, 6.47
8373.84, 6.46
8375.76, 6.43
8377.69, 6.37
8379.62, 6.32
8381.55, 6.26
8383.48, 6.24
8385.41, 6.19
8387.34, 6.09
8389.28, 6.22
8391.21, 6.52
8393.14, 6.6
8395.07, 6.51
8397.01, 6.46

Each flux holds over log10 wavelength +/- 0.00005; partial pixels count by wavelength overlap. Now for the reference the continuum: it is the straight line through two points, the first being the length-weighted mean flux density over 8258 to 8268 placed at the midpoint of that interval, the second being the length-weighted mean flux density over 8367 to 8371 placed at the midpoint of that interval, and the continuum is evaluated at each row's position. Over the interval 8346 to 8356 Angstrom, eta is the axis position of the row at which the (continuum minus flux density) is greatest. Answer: 8346.89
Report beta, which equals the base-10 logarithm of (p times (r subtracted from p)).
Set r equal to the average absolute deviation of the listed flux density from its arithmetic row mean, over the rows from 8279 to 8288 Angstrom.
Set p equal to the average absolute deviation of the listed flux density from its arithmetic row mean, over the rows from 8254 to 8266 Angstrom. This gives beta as -2.7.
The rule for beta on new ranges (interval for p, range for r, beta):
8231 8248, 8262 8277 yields -3.8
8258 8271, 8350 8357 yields -3.1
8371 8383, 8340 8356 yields -3.2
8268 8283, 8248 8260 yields -2.8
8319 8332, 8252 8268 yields -2.9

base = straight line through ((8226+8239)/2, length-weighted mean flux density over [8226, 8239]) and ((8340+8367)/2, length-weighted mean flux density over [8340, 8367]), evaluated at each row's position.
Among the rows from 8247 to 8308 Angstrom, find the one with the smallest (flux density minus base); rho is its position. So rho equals 8264.65 Angstrom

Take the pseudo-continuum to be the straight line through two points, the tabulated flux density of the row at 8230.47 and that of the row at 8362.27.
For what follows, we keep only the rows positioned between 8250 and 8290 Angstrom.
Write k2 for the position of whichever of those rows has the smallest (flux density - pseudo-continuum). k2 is 8264.65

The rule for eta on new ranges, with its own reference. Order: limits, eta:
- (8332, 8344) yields 8333.44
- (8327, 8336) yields 8327.69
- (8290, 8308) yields 8306.62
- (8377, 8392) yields 8387.34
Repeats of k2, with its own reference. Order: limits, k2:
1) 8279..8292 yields 8285.61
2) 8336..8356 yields 8341.12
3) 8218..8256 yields 8221.00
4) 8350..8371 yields 8366.13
